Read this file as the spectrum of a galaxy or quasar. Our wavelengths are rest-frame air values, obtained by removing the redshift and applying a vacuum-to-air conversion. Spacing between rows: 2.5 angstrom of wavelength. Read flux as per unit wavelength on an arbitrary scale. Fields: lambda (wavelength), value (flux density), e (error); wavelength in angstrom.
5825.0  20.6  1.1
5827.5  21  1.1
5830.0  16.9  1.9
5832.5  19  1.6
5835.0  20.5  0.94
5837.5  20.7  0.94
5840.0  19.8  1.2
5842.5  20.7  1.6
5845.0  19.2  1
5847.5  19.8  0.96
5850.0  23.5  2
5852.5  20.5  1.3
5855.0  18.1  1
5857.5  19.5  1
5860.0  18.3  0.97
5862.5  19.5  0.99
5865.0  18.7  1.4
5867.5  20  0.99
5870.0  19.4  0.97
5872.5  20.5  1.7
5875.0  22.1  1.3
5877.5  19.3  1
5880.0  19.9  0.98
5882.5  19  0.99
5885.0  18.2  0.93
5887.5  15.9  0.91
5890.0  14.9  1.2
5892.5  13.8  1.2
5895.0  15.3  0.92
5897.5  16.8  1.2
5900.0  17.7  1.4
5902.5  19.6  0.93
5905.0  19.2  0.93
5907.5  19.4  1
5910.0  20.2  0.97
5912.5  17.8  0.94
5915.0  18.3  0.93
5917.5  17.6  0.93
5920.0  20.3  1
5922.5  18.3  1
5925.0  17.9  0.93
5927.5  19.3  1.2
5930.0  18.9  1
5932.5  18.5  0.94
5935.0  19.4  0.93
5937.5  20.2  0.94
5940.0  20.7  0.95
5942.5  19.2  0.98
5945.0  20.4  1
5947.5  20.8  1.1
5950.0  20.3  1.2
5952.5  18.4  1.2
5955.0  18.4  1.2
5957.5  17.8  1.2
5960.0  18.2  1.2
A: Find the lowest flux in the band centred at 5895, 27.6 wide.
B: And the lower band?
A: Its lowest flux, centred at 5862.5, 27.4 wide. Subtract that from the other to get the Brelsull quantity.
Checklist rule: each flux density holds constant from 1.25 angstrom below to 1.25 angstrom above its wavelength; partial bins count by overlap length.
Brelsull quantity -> -4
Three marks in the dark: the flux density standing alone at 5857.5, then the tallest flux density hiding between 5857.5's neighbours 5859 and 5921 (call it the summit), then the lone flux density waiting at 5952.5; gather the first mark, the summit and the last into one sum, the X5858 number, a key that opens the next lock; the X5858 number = 60.00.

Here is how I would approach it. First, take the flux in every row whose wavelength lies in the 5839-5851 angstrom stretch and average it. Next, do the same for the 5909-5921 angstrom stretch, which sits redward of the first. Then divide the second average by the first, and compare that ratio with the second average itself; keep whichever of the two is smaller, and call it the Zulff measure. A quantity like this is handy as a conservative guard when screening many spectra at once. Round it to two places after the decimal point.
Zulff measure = 0.91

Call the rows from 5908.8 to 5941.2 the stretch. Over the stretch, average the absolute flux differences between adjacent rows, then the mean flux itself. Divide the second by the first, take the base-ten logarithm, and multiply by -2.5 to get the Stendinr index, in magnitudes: -3.10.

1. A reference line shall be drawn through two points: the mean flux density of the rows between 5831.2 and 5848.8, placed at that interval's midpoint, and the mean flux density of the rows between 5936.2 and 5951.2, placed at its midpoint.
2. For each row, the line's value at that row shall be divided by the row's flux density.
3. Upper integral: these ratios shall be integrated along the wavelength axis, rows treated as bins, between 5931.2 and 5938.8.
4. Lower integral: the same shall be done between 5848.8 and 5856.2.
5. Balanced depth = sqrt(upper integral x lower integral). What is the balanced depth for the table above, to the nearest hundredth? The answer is 7.58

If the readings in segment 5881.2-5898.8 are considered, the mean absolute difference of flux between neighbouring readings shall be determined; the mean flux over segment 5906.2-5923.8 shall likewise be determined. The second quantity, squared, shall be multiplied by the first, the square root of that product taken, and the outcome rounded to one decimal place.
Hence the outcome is 22.0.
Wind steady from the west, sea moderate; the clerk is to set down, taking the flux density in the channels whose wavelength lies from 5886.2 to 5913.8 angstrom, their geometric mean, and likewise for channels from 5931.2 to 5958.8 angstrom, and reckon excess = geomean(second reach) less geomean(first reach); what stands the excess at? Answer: 2.2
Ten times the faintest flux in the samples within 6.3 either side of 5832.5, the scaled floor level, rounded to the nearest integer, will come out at 169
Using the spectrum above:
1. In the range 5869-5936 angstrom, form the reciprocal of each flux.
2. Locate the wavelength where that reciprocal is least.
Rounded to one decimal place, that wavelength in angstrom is 5875.0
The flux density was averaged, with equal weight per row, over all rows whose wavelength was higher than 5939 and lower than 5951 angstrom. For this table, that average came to 20.3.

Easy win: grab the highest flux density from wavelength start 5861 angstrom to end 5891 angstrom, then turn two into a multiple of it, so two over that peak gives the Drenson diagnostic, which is 0.090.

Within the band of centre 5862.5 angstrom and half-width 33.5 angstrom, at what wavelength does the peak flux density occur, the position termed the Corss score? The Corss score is 5850.0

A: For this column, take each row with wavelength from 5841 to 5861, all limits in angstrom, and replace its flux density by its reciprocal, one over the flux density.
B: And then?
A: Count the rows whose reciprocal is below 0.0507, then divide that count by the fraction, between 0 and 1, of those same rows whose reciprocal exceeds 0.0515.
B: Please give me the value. 11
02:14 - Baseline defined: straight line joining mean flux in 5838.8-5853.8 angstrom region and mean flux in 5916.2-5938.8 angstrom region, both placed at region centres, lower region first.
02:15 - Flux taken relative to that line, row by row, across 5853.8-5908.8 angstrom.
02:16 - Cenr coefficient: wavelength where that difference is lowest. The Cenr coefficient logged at 5892.5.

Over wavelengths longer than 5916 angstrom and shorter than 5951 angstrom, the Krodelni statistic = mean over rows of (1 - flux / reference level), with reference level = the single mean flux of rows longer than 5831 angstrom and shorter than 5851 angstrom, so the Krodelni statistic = 0.05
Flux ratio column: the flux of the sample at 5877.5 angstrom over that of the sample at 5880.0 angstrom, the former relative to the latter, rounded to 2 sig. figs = 0.97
